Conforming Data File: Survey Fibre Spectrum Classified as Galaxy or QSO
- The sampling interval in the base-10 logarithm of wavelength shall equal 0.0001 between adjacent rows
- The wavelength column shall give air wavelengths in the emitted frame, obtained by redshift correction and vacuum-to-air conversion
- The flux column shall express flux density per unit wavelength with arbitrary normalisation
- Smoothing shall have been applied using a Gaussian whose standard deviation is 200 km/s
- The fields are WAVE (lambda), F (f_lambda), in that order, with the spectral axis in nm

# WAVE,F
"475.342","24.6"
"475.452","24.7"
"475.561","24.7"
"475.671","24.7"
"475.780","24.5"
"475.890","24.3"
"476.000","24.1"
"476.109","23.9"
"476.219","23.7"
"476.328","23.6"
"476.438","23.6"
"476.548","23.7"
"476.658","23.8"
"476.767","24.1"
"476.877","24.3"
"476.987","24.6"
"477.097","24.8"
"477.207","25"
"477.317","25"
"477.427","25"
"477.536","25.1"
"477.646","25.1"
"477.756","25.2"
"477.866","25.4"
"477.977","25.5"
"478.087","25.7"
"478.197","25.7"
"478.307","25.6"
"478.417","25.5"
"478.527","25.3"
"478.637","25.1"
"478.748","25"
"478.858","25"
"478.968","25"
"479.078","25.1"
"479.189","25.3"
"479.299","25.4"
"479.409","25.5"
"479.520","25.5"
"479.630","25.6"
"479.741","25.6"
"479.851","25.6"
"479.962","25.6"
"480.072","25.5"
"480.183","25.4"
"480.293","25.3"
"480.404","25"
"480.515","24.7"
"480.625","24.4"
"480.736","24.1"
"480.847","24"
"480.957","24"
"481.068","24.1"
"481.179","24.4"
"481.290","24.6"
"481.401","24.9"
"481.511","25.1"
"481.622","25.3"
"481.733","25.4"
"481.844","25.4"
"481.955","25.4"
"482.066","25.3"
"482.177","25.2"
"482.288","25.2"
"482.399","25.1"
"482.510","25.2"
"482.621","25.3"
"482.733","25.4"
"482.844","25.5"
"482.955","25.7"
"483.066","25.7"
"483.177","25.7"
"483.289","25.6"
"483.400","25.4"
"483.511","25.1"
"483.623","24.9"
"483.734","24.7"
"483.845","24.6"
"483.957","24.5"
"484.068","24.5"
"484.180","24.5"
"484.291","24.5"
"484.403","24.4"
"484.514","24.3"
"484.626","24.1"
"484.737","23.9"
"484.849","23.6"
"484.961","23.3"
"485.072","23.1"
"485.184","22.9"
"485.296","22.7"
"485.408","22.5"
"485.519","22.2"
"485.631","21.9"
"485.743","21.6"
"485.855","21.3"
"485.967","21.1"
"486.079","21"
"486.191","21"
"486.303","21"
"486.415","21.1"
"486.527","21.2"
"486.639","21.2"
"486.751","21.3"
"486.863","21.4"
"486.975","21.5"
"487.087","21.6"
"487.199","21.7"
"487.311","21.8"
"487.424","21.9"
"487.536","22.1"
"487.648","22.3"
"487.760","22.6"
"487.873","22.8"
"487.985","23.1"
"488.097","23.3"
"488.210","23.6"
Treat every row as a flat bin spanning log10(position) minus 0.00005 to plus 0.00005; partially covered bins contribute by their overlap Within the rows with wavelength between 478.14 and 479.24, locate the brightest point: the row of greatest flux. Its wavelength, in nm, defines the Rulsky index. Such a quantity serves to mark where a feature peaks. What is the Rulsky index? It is 478.197 nm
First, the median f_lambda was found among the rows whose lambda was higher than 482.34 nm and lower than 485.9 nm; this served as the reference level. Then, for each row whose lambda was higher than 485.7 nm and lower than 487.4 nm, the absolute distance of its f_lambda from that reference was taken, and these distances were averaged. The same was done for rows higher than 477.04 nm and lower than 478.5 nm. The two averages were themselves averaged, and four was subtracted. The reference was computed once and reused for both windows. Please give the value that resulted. -2.0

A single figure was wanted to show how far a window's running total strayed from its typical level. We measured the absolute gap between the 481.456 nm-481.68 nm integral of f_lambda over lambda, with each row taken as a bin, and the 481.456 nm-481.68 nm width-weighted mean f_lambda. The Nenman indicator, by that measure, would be 19.6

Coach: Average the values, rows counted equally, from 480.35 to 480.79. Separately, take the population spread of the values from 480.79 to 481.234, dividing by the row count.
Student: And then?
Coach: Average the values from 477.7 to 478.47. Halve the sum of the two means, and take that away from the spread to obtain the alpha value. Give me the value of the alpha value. -24.9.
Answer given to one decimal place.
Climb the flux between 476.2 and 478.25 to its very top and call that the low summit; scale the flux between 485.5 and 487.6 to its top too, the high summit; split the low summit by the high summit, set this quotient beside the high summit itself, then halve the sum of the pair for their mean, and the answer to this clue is 11.7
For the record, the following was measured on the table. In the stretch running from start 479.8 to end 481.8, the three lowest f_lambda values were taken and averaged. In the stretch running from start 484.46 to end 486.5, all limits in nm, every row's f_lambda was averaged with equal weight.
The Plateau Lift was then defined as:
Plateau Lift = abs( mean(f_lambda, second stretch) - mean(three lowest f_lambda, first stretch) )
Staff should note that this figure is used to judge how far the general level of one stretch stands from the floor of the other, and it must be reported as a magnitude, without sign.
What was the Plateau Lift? 1.7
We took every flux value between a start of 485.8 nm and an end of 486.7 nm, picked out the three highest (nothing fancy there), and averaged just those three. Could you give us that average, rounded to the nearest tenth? 21.2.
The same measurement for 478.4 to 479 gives 25.3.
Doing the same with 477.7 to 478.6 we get 25.7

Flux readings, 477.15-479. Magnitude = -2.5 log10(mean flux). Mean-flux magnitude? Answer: -3.51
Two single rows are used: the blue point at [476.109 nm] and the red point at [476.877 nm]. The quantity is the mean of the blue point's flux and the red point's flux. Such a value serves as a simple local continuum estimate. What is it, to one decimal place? 24.1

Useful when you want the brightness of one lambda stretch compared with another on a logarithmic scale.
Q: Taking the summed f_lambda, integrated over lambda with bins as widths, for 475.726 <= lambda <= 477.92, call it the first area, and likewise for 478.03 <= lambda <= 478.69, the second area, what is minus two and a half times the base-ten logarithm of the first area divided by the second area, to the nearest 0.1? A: -1.3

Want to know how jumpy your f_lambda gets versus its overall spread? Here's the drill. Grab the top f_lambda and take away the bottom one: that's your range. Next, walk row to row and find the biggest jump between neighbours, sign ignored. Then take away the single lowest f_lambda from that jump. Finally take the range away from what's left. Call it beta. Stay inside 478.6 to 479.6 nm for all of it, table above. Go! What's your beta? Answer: -25.3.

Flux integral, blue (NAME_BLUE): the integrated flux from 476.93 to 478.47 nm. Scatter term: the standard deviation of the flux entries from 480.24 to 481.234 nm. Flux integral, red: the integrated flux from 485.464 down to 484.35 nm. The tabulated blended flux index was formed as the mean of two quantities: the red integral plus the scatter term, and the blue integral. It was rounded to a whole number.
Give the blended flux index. 33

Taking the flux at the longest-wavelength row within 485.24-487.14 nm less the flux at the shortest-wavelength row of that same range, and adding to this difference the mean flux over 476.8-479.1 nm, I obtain 24.0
